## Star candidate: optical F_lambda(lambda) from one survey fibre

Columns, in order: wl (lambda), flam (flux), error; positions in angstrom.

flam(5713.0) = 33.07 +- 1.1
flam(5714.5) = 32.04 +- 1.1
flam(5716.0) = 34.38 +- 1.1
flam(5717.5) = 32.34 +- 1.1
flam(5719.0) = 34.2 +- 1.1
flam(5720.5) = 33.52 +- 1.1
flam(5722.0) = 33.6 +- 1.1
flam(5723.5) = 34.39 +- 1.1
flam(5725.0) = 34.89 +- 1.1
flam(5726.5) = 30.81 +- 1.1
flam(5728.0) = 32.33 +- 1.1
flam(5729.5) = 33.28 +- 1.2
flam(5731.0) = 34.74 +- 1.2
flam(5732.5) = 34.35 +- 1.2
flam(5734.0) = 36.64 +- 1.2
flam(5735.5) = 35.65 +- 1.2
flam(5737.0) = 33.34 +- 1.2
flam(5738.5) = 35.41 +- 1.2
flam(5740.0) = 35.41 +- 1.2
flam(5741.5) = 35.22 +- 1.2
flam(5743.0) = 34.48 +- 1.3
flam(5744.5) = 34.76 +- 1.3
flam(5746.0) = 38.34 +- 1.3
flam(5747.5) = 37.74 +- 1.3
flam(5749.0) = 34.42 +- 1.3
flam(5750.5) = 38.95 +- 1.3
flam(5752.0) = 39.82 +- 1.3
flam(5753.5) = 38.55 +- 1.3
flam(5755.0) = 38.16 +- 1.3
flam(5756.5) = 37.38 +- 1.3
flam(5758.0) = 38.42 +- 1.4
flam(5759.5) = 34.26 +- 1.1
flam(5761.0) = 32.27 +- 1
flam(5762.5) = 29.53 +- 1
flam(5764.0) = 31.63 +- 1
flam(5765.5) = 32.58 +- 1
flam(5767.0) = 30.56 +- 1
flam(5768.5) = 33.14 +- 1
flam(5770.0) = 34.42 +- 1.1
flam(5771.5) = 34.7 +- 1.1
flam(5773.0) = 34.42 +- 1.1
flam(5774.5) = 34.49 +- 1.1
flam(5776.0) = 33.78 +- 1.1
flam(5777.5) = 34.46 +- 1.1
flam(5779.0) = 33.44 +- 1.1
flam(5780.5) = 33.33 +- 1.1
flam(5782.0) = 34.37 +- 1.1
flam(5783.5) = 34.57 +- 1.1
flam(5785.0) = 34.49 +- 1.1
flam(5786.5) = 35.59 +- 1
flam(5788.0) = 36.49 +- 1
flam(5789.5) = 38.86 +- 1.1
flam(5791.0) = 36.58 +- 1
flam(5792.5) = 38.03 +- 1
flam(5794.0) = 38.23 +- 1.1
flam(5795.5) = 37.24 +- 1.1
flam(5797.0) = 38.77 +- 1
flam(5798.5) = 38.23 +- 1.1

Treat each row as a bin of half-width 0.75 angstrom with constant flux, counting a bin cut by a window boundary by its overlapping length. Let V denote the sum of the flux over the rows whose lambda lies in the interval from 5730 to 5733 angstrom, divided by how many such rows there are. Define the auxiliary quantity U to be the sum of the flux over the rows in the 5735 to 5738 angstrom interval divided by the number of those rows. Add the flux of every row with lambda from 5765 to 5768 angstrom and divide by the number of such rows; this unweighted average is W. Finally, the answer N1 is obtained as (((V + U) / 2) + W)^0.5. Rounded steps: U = 34.5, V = 34.5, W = 32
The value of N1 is 8.1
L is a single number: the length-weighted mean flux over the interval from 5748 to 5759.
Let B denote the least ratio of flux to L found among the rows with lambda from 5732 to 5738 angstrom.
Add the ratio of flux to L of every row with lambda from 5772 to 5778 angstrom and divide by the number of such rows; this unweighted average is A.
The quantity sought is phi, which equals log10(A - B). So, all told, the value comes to -1.60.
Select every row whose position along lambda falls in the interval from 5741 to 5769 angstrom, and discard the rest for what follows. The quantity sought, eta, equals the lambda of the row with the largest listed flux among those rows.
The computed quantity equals 5752.0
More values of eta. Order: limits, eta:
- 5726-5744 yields 5734.0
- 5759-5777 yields 5771.5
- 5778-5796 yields 5789.5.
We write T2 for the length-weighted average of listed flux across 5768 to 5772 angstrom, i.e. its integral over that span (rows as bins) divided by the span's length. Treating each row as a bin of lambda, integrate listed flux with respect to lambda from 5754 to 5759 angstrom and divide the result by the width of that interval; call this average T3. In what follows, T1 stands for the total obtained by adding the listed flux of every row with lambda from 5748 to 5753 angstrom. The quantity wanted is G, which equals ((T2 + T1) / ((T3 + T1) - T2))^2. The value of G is 1.6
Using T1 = 113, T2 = 34.1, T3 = 38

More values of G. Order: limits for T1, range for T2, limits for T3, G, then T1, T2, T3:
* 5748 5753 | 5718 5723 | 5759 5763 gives 1.7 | 113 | 33.7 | 32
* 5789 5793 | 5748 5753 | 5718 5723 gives 1.9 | 113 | 37.8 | 34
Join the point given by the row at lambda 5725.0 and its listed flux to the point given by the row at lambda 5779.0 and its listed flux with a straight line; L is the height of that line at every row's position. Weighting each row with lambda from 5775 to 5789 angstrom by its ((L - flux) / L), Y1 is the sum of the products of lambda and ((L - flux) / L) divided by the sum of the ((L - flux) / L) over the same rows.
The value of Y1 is 5784.9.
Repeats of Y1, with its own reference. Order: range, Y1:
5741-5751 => 5747.7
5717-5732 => 5723.9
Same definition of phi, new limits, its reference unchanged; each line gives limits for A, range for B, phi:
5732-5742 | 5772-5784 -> -1.32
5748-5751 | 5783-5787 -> -1.24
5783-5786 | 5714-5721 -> -1.18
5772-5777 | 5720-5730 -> -1.04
